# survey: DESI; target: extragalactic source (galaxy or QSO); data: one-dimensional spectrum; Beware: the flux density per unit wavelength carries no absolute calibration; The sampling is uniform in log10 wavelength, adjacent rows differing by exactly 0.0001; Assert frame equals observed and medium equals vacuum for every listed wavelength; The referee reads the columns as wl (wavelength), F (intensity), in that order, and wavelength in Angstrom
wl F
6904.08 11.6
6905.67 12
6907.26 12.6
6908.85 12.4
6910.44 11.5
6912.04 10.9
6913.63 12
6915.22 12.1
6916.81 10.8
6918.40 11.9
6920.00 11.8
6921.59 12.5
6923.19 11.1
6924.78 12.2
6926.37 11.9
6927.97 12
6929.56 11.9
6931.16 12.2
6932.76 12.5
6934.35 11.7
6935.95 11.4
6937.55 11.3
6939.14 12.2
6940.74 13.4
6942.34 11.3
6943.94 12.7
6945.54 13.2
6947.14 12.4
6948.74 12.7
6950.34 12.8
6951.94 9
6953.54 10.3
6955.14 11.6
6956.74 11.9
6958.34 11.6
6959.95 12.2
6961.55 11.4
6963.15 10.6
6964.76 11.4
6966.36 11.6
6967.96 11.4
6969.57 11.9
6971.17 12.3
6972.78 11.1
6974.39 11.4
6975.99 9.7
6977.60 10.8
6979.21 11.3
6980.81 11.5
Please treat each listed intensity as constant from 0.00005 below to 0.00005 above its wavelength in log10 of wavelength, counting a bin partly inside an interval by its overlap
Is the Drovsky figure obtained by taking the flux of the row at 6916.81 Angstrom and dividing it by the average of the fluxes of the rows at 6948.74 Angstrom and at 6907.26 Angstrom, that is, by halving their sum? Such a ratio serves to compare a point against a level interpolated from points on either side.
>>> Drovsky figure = 0.85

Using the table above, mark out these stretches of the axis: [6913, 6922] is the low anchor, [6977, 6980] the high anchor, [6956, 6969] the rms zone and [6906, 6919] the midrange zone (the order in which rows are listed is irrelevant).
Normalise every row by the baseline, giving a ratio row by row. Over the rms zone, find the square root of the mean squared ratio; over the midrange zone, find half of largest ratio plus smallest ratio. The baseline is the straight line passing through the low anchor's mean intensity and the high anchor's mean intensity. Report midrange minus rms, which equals -0.04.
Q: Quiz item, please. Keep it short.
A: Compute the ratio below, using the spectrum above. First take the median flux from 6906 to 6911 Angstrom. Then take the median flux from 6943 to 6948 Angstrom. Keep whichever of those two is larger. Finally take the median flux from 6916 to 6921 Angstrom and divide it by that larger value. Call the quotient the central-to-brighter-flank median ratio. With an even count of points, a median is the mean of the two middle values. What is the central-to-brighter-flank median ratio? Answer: 0.93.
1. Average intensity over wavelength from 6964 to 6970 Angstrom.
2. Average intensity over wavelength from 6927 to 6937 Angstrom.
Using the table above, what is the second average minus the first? 0.4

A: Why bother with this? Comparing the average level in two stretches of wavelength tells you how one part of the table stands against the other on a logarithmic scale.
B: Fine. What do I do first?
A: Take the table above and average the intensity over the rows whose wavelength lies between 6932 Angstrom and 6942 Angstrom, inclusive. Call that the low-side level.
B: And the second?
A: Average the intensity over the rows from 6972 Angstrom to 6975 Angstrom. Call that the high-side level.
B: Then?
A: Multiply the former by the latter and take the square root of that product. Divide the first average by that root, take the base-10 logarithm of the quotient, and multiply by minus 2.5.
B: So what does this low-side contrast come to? -0.04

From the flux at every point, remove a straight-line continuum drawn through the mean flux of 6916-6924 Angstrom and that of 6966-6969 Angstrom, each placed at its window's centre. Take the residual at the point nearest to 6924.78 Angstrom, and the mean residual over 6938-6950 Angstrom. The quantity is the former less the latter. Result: -0.4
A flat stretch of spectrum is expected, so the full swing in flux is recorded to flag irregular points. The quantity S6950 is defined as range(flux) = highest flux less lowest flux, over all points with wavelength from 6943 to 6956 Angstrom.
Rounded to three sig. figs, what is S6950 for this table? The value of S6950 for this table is 4.20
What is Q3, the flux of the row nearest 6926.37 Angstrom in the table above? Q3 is 11.9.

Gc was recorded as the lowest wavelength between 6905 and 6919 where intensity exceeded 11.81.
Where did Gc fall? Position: 6905.67 Angstrom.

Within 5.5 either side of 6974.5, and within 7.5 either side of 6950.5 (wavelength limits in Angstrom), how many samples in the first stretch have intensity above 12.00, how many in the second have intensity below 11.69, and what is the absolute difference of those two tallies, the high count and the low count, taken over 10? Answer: 0.20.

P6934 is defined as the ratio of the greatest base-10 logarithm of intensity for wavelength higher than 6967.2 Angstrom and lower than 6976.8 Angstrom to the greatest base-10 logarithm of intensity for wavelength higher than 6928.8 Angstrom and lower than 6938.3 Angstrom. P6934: 0.99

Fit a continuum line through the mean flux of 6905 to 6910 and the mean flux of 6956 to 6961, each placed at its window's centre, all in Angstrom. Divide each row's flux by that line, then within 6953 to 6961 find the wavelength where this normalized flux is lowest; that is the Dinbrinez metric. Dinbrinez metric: 6953.54 Angstrom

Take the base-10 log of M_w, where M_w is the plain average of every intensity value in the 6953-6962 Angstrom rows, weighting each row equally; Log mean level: 1.06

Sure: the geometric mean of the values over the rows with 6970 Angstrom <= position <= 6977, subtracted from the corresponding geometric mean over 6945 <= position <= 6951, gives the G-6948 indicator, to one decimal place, 1.7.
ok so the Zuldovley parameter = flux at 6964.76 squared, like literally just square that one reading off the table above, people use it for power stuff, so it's 130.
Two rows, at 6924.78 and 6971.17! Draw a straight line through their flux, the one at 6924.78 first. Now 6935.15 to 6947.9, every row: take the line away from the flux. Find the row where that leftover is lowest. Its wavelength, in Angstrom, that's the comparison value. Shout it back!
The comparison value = 6942.34 Angstrom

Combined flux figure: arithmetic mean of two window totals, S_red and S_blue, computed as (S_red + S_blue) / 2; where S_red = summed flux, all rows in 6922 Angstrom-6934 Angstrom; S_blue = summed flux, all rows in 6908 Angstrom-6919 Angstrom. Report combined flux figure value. 82.7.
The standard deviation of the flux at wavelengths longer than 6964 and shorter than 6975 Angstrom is 0.4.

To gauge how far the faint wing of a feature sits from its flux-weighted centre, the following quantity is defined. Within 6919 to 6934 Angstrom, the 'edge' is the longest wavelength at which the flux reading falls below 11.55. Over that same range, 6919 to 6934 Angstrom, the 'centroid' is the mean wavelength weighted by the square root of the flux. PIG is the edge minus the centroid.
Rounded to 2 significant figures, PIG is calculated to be -3.2 Angstrom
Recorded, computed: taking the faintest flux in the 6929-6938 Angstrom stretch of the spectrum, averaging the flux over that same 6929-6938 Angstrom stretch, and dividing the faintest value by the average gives 0.95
